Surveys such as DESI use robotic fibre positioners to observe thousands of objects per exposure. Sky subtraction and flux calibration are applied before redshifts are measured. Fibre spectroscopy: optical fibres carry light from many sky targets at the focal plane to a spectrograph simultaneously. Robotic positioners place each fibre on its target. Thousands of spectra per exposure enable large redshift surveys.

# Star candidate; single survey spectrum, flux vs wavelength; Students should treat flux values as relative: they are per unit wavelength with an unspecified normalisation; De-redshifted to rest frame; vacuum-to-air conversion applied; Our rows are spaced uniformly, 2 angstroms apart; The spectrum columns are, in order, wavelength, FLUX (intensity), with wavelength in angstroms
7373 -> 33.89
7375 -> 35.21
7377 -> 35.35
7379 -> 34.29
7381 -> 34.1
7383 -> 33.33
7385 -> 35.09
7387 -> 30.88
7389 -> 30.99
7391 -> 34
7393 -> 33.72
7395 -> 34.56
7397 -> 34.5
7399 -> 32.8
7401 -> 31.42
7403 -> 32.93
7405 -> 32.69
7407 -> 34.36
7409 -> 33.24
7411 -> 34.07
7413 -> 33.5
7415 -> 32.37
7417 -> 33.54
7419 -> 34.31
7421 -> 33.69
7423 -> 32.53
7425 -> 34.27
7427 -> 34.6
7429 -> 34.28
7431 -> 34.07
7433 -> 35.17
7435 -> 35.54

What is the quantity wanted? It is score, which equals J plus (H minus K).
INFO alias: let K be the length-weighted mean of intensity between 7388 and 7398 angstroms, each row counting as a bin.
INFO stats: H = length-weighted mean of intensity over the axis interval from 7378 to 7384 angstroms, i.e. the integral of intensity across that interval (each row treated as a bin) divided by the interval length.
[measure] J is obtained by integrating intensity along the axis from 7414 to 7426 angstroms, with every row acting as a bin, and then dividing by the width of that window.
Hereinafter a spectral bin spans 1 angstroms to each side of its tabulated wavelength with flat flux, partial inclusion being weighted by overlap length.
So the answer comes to 33.8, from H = 33.9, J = 33.5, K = 33.6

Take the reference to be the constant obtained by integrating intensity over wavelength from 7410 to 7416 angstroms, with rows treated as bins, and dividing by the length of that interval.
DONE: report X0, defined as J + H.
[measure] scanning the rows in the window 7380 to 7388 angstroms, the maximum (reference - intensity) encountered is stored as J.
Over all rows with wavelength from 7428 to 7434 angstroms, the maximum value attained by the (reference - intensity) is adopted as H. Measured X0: 1.7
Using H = -0.8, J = 2.4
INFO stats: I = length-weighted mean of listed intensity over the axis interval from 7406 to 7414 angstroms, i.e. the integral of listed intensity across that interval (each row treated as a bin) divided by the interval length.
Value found 33.8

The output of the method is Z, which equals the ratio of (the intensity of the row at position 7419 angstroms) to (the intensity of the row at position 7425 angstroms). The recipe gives 1.00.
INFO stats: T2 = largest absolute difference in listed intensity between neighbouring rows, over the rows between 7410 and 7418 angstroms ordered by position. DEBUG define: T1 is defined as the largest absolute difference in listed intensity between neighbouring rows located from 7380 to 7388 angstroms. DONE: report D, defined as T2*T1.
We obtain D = 4.9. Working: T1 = 4.2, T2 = 1.2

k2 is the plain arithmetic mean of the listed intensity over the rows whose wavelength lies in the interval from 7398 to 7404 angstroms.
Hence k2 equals 32.4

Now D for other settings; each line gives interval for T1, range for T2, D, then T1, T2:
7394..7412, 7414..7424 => 2.0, 1.7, 1.2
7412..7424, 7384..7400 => 4.9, 1.2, 4.2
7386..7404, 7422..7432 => 5.2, 3.0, 1.7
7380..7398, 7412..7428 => 7.3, 4.2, 1.7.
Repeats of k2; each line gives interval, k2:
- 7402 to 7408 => 33.3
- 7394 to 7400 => 34.0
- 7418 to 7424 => 33.5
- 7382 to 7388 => 33.1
